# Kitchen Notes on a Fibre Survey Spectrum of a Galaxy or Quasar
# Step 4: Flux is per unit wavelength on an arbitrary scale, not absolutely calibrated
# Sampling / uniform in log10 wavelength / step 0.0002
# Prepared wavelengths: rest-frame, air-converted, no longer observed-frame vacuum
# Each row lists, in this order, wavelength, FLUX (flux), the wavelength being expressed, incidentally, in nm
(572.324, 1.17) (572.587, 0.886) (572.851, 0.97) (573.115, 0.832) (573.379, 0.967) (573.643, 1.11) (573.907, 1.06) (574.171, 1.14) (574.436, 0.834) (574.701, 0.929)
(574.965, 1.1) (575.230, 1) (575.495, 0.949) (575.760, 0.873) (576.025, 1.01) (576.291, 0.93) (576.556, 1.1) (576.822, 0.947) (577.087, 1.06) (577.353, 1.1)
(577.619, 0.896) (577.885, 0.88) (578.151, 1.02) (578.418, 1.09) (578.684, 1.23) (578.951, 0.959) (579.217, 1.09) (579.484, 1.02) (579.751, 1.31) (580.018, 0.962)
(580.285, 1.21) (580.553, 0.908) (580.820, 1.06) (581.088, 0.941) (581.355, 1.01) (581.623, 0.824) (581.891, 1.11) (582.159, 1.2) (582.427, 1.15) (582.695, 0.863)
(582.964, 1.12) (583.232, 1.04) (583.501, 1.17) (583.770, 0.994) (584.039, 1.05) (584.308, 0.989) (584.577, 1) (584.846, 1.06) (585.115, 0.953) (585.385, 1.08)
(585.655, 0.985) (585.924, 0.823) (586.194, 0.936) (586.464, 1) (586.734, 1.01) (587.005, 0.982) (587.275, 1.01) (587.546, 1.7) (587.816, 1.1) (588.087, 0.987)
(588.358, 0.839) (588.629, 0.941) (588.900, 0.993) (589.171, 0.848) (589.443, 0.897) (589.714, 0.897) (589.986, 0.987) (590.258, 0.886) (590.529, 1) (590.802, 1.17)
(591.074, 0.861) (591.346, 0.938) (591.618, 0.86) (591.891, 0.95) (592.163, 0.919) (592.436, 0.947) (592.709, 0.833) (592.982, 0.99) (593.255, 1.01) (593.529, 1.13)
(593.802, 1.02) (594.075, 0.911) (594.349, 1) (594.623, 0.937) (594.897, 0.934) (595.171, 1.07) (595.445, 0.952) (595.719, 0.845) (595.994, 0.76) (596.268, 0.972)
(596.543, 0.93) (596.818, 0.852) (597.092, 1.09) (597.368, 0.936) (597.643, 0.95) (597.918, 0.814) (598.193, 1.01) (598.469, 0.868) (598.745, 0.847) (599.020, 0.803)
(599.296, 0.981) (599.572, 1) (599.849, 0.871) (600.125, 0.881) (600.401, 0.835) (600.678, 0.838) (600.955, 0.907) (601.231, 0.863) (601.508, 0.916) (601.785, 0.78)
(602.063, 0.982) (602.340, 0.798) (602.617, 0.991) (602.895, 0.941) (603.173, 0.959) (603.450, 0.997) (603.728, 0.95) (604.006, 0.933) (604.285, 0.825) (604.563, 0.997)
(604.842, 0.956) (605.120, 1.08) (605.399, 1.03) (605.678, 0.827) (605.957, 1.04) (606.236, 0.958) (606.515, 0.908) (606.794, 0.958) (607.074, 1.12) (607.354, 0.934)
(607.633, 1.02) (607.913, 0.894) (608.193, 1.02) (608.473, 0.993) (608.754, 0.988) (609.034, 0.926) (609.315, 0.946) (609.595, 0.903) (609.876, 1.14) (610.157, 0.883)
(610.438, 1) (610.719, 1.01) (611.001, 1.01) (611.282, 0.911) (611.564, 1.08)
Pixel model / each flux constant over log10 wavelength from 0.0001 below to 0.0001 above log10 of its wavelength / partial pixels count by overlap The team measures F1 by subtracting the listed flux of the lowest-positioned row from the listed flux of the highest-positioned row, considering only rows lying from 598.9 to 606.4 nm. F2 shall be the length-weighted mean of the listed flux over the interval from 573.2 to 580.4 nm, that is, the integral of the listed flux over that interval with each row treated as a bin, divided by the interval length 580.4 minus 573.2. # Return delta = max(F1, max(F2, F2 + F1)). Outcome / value 1.18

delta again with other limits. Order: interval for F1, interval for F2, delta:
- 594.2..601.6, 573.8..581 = 1.02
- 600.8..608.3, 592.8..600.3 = 1.05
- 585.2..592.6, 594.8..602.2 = 0.91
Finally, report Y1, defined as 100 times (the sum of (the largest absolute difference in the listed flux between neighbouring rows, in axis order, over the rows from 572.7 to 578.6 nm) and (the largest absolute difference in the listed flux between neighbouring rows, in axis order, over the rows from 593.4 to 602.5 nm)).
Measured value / 54.4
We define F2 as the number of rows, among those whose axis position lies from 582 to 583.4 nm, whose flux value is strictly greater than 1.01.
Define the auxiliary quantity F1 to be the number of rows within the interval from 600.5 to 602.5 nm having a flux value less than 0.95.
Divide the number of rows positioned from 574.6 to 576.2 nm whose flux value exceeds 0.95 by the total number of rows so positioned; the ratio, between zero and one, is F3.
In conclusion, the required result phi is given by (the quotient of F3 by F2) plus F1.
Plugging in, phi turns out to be 6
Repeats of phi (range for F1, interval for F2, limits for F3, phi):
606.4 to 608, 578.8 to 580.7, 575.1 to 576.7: 3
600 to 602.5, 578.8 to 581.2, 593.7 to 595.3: 8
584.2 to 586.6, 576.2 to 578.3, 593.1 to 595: 2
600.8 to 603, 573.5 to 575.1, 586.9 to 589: 6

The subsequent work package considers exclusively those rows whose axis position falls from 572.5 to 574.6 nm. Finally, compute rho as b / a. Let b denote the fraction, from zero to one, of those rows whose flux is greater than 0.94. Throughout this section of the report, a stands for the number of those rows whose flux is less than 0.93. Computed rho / 0.2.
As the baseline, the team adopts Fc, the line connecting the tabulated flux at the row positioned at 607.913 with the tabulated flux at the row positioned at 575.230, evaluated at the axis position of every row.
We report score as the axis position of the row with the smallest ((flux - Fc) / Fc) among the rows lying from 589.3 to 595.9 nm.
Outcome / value 592.709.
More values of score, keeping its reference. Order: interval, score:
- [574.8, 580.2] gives 575.760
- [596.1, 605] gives 601.785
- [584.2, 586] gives 585.924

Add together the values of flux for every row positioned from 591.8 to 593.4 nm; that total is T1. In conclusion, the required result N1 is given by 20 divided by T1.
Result 3.5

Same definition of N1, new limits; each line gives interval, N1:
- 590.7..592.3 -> 3.5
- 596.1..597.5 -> 4.2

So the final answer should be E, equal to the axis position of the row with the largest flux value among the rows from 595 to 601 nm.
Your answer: 597.092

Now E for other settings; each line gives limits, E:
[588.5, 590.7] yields 590.529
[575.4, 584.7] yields 579.751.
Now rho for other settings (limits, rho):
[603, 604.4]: 0.6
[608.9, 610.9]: 0.2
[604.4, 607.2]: 0.4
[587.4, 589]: 0.8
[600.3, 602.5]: 0.0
